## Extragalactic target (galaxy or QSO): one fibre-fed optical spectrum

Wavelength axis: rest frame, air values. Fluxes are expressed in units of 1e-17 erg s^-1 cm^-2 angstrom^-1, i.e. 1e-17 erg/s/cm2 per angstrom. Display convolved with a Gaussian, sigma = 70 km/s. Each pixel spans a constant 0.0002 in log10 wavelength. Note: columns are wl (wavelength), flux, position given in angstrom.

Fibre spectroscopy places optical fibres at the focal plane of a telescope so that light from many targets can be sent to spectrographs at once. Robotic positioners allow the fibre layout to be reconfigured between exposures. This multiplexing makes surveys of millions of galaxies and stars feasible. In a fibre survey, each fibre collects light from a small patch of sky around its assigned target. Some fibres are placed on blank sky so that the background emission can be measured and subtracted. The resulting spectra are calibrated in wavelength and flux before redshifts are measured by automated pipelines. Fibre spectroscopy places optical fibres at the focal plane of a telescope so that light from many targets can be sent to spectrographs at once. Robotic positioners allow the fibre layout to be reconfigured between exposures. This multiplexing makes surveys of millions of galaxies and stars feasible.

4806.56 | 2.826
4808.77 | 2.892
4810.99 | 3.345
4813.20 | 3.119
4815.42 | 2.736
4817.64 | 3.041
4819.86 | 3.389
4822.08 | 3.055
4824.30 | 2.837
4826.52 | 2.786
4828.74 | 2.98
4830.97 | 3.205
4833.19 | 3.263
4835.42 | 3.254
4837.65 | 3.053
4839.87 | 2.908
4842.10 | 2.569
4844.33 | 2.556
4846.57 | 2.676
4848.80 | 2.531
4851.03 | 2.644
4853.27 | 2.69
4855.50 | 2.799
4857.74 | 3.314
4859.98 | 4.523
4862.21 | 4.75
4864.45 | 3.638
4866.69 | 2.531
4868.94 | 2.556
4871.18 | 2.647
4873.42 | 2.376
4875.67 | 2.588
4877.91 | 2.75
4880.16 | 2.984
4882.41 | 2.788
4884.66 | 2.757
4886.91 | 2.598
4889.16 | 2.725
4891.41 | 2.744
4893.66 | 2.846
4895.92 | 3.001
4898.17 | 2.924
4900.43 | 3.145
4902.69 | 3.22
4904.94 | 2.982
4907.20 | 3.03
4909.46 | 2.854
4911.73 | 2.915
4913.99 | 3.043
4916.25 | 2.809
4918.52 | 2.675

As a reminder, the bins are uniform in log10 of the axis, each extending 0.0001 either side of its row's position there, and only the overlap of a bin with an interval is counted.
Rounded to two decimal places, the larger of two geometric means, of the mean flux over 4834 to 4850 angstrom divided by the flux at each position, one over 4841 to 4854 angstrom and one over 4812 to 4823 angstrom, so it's 1.07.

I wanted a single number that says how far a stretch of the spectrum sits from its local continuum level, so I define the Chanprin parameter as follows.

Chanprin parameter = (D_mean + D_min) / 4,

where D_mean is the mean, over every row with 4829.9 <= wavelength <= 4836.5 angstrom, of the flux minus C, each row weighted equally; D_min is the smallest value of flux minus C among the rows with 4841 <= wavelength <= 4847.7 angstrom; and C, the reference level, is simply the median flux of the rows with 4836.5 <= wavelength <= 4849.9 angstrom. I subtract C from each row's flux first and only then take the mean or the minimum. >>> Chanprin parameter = 0.14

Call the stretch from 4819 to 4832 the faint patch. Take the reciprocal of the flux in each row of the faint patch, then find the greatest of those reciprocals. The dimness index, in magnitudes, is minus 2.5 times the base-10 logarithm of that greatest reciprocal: 1.11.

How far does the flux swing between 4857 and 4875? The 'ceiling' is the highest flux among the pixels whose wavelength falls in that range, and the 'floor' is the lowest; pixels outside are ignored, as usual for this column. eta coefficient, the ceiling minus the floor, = 2.4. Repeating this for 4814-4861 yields 2.0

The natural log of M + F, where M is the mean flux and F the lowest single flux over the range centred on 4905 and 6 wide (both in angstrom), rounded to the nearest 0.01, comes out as 1.80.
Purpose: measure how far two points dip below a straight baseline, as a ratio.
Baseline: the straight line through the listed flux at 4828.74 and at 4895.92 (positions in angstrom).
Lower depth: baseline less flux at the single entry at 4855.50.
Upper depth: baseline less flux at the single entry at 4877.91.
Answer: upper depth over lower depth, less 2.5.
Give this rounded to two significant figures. -1.2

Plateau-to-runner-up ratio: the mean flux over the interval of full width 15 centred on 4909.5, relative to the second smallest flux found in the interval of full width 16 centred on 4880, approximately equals 1.15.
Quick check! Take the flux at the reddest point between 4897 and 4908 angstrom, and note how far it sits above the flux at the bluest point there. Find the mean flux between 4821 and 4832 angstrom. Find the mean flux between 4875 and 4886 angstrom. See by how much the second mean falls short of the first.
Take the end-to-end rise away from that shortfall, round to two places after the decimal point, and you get 0.09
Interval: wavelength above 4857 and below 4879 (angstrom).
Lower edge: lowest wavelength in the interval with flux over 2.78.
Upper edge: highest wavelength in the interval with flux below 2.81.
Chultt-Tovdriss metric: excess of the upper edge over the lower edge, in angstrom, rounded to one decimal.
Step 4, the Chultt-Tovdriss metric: 20.2 angstrom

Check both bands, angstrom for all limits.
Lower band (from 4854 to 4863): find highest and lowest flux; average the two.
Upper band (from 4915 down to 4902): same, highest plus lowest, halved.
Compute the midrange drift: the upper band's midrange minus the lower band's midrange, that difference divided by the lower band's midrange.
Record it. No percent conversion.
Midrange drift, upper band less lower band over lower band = -0.20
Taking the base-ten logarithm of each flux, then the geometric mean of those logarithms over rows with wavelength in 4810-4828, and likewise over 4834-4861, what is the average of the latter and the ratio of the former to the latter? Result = 0.752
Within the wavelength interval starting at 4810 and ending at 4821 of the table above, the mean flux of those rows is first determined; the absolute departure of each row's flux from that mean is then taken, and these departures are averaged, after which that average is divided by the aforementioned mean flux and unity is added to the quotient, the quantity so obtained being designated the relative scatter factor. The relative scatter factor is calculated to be 1.06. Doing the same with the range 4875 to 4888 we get 1.04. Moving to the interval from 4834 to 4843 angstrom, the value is 1.07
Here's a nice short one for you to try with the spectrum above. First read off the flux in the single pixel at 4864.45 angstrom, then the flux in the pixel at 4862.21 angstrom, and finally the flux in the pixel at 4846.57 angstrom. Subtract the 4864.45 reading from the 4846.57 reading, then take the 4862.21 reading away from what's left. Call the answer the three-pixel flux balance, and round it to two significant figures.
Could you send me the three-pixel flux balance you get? -5.7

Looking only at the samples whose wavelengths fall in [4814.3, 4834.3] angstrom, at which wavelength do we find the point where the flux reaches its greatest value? 4819.86 angstrom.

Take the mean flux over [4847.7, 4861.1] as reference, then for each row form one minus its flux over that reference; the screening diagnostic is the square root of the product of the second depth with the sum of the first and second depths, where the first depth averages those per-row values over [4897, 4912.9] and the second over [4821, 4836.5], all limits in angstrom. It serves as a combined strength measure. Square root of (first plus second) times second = 0.02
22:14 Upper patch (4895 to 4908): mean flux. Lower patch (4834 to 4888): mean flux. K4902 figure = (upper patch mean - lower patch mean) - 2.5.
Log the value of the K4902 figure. -2.39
